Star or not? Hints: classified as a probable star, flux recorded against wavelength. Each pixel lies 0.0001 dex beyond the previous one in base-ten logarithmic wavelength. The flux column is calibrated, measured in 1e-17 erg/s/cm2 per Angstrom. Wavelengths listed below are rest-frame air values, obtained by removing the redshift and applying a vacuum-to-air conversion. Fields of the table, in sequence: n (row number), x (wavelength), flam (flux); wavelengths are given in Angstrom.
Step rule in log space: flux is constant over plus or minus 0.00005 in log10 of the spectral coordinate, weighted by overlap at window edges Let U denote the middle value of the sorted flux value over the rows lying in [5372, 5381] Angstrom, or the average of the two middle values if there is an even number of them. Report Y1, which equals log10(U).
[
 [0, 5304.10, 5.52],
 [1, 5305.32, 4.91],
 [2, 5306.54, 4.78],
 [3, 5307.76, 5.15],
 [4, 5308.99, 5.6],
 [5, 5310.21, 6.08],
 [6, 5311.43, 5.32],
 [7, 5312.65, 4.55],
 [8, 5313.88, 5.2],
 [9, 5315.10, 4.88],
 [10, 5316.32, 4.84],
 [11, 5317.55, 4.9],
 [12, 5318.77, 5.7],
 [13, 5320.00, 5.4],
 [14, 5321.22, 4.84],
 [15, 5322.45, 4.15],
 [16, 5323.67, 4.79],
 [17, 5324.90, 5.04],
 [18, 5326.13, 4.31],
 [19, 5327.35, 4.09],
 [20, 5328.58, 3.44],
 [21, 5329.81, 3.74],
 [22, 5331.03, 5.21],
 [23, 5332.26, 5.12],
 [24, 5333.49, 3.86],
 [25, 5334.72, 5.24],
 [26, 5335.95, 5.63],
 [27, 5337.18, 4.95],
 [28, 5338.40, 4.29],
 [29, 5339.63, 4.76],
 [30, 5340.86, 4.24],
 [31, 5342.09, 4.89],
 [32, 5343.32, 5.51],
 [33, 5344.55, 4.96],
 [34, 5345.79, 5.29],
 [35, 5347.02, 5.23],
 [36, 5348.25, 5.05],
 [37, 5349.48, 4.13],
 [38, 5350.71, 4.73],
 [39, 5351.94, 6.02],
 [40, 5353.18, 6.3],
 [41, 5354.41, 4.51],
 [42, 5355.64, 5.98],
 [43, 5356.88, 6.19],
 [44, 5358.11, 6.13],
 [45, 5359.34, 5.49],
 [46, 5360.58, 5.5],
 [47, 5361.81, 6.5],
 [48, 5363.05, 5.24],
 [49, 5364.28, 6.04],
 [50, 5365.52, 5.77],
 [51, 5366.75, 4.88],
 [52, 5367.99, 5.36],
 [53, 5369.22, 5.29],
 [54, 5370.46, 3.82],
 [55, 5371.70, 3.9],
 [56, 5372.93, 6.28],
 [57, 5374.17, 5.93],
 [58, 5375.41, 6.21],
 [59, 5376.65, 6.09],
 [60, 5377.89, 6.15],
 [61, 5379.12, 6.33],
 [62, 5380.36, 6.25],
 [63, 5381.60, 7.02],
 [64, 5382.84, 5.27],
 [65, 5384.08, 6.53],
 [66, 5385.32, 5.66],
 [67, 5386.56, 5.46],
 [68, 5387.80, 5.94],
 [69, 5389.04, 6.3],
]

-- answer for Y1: 0.793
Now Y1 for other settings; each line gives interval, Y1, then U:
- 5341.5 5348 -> 0.719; 5.2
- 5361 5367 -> 0.761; 5.8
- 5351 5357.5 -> 0.780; 6.0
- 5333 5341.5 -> 0.678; 4.8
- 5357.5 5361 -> 0.740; 5.5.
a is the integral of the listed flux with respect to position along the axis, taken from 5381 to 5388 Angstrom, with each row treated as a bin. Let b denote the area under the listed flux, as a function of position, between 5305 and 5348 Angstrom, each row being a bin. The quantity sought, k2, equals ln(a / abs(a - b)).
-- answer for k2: -1.4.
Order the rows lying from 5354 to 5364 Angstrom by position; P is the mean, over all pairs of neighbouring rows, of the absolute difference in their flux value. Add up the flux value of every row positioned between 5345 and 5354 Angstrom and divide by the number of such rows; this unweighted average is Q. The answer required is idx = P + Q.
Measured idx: 5.91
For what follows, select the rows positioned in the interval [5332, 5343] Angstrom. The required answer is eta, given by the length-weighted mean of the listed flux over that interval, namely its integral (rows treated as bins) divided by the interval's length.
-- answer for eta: 4.78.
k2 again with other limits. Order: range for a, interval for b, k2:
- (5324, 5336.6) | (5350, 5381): -0.7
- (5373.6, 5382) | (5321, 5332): 2.5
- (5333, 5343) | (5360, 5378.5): -0.1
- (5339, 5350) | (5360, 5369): 2.7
